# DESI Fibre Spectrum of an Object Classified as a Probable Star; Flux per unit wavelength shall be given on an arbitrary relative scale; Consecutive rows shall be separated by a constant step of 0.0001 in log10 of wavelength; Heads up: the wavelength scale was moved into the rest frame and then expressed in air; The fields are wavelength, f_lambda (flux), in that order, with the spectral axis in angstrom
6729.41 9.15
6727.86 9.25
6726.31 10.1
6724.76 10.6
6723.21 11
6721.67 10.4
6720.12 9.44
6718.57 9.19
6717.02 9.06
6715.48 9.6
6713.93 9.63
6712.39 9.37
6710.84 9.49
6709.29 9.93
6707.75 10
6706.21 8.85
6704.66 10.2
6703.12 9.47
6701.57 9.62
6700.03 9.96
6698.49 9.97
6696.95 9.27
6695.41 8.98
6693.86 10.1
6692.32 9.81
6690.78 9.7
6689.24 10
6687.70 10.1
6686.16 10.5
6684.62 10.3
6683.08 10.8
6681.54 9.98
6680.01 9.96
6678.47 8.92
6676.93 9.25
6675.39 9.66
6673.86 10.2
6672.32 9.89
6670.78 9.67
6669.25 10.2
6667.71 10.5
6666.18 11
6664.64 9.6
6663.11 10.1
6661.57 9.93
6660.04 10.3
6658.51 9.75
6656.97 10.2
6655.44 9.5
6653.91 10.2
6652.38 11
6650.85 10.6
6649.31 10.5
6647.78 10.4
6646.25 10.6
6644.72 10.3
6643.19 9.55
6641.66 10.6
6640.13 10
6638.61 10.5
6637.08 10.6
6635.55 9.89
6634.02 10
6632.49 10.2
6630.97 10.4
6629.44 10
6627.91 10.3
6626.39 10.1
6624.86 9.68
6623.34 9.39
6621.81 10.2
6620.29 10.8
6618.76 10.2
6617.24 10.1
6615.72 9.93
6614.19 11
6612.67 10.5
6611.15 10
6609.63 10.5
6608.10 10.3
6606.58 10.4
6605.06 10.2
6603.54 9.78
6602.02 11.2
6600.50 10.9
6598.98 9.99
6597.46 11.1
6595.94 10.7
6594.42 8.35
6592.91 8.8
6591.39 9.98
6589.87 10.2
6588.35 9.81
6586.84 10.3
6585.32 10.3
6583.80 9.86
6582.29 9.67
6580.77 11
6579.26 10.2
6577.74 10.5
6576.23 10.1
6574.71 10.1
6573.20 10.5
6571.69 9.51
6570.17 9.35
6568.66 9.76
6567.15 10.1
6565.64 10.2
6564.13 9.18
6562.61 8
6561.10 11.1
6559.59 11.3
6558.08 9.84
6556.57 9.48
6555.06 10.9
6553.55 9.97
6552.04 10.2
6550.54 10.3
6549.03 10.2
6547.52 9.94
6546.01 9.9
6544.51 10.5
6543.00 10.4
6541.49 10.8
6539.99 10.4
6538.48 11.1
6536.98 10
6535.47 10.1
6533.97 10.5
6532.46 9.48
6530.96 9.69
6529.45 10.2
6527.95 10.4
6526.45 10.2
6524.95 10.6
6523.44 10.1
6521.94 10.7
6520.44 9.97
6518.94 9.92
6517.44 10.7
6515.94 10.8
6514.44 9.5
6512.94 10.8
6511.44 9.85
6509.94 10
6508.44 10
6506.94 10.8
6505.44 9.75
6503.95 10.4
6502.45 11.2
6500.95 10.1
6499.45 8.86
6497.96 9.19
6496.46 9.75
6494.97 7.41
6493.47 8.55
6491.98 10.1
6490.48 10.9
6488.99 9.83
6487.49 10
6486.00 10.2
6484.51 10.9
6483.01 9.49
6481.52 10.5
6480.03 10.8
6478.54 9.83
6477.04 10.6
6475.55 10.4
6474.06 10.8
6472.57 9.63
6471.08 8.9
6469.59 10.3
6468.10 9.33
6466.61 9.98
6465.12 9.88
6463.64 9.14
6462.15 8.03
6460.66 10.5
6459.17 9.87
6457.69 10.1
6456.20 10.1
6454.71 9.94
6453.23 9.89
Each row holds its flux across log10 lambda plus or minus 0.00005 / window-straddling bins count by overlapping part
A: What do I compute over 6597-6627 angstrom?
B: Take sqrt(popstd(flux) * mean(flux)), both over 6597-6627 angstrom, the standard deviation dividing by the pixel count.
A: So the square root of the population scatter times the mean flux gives 2.22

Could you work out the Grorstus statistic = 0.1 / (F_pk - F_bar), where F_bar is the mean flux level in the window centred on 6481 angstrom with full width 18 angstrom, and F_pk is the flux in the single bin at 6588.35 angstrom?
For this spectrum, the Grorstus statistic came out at -0.2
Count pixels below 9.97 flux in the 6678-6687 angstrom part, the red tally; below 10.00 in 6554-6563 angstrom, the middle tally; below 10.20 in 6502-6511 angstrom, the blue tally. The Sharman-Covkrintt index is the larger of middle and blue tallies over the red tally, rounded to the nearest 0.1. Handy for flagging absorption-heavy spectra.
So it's 1.5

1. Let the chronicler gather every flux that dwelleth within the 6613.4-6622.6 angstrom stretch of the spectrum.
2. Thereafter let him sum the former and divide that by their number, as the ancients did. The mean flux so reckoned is 10.4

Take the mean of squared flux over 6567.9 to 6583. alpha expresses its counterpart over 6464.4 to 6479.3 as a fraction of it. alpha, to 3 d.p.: 0.980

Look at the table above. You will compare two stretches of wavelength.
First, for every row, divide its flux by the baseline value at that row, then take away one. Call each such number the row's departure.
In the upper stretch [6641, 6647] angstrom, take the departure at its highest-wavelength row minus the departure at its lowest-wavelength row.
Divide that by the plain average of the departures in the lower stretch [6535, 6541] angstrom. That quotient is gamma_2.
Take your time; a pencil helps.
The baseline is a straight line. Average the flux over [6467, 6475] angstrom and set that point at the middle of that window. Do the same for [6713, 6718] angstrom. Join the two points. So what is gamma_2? 0.0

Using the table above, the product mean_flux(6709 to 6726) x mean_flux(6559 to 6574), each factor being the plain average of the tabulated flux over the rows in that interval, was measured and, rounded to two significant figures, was 97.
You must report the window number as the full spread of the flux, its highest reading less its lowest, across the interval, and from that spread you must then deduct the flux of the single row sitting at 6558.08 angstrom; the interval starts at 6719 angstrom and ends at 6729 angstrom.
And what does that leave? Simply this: -8.1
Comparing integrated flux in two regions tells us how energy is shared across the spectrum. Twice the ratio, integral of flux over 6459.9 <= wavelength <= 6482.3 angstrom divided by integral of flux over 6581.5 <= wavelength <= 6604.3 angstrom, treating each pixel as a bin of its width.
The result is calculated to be 1.93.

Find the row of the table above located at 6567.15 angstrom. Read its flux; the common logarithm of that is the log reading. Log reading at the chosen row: 1.00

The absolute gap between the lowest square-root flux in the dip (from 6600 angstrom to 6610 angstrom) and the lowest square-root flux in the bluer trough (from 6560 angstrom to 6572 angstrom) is 0.30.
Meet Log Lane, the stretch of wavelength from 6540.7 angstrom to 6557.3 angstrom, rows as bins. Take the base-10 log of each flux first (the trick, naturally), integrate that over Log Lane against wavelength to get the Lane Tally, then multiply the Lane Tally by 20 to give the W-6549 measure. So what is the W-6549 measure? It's 335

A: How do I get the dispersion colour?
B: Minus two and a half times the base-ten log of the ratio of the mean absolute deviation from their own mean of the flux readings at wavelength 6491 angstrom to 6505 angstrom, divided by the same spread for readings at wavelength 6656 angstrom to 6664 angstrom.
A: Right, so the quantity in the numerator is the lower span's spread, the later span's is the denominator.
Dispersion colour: -1.78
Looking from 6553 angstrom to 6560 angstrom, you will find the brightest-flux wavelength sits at 6559.59 angstrom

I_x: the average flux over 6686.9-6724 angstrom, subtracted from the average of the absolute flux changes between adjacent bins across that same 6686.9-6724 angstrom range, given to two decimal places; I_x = -9.28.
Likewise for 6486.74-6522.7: -9.14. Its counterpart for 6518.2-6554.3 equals -9.84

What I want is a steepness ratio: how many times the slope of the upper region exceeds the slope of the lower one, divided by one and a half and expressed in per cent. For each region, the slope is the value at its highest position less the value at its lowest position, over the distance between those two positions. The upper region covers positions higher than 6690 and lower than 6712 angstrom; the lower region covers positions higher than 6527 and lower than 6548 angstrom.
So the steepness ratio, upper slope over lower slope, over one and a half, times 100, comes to 30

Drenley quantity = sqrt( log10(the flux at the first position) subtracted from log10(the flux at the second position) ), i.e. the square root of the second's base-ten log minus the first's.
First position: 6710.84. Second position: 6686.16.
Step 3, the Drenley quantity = 0.21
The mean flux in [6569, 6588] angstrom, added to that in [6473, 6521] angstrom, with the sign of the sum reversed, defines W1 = -20.2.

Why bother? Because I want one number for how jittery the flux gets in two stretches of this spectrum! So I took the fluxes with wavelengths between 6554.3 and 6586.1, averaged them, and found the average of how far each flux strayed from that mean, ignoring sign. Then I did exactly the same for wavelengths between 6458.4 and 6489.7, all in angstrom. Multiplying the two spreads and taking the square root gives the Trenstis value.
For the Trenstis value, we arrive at 0.54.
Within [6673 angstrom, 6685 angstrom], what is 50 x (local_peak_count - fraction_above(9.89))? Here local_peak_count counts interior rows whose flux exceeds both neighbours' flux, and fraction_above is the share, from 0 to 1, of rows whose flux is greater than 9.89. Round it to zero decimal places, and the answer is 19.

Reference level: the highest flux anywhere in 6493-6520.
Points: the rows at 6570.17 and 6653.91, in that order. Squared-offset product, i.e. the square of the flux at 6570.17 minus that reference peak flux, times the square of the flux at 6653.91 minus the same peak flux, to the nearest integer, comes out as 3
